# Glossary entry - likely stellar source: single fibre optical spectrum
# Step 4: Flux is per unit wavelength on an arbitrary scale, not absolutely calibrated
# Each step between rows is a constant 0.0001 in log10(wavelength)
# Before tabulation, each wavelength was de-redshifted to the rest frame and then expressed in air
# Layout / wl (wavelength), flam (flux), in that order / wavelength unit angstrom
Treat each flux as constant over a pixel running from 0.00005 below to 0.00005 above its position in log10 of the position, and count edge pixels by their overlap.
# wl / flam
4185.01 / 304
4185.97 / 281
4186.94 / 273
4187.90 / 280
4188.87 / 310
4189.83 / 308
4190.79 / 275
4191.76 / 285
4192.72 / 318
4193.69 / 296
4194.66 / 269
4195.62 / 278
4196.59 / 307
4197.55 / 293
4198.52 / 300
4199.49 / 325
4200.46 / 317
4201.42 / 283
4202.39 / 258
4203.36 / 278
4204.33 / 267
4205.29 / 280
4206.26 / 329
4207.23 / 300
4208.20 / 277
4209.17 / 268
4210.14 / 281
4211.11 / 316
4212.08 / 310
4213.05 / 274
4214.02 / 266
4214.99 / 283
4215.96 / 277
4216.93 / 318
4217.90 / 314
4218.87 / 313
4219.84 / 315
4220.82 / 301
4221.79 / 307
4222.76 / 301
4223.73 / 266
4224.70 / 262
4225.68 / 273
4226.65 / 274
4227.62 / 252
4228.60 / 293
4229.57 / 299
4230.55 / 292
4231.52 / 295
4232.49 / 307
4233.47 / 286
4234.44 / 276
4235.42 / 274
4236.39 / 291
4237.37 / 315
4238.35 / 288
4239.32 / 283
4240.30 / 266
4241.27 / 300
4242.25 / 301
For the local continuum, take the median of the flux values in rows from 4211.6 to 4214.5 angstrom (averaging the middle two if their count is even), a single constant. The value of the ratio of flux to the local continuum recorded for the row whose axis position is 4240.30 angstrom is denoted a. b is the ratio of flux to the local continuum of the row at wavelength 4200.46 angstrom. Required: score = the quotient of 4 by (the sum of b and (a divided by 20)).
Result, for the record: 3.32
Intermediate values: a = 0.97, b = 1.16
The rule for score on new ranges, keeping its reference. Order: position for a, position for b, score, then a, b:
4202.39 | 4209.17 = 3.90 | 0.94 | 0.98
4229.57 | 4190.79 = 3.78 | 1.09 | 1.00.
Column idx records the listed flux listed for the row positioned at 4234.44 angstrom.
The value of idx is 276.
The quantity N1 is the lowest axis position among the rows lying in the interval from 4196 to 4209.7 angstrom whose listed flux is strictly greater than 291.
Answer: 4196.59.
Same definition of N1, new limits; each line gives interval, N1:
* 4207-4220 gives 4207.23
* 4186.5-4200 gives 4188.87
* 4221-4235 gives 4221.79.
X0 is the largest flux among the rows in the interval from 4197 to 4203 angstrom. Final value 325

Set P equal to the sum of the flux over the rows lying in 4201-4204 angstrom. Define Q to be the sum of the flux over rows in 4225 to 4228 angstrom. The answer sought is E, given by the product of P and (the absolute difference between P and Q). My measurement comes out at 16380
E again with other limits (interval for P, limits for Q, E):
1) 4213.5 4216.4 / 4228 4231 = 47908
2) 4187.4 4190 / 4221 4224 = 21552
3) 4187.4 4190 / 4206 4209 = 7184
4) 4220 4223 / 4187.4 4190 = 9999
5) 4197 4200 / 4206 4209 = 11016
